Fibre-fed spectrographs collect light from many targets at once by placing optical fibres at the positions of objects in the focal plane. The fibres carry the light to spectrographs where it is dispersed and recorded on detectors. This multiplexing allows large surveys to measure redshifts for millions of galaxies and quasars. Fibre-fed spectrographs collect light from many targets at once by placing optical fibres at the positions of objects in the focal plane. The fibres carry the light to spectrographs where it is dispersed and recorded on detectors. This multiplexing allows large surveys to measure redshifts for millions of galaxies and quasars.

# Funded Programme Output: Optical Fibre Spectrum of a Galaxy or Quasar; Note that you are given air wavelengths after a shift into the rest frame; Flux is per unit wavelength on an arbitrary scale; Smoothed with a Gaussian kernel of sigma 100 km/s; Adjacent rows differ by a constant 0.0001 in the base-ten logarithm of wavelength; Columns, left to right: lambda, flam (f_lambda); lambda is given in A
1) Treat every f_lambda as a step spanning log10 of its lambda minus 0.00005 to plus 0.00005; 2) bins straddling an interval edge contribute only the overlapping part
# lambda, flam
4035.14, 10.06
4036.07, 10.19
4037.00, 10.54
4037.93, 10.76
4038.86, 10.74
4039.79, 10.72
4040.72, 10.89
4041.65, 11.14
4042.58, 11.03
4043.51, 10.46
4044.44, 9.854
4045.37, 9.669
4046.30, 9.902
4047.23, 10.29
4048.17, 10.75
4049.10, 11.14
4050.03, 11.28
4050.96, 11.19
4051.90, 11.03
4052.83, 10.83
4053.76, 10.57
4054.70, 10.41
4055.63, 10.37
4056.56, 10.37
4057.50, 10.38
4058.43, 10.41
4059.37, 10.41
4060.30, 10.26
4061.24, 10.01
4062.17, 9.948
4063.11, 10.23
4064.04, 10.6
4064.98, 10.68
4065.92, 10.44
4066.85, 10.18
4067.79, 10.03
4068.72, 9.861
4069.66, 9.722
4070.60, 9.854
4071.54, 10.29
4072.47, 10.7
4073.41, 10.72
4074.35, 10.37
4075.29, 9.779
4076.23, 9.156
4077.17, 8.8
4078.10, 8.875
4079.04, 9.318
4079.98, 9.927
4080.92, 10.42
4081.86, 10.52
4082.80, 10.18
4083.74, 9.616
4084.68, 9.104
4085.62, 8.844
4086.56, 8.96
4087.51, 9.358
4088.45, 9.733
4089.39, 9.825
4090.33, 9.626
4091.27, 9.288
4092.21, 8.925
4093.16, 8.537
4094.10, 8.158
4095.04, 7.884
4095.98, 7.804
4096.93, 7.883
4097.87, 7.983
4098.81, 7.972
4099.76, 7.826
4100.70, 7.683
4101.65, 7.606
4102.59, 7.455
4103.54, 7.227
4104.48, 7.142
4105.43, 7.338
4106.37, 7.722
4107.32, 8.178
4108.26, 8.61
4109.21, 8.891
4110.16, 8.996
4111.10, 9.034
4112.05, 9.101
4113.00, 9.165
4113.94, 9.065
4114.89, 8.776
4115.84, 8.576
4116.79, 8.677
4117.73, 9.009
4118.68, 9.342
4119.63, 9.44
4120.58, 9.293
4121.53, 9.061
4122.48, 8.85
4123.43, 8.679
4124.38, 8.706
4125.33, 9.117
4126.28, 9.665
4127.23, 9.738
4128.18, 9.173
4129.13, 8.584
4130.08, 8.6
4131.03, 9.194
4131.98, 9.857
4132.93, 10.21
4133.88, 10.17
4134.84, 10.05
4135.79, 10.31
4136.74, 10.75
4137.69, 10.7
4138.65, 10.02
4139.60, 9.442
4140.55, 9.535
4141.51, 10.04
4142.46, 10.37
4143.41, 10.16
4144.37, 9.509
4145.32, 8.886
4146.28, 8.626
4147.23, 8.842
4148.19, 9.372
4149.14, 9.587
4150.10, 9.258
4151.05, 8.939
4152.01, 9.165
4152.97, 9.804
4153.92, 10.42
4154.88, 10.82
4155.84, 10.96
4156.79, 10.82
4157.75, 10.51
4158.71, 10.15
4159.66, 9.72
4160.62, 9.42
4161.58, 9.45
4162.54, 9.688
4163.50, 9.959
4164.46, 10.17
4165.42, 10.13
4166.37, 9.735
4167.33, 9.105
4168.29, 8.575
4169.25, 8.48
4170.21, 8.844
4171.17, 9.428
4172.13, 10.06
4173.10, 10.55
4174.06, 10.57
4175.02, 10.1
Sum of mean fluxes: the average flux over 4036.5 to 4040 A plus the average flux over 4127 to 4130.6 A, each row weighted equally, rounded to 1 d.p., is 19.7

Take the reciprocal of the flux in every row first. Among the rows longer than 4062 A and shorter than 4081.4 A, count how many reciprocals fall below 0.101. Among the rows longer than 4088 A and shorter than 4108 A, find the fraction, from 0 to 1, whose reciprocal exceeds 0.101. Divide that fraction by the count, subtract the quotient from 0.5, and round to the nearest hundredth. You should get 0.42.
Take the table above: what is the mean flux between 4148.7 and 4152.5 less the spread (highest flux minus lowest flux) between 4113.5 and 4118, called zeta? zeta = 8.7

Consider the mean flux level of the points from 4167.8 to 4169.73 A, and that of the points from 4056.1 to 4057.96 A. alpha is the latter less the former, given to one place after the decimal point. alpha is 1.8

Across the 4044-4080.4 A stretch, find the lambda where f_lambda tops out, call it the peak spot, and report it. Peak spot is 4050.03 A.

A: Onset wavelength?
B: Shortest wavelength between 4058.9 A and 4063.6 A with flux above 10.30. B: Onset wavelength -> 4059.37 A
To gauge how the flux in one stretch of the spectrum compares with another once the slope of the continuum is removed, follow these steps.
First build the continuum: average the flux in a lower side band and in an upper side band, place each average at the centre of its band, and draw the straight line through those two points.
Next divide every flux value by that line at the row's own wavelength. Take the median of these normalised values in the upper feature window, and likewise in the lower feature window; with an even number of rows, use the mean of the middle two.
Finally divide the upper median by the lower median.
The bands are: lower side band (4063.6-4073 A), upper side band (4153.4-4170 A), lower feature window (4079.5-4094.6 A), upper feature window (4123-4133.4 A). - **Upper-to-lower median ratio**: 0.98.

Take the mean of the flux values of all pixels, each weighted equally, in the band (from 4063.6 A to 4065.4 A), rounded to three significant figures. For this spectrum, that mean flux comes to 10.6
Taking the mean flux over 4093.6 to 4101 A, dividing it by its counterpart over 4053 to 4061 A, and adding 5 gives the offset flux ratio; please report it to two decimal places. 5.76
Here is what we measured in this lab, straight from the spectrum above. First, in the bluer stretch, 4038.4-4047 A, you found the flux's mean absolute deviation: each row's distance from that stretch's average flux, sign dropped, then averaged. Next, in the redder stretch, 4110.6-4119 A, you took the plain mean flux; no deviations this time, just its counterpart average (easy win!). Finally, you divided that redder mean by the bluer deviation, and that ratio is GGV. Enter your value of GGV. 19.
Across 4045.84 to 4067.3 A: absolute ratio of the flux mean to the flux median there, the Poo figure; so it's 1.01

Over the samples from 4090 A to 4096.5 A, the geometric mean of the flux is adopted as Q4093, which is 8.6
